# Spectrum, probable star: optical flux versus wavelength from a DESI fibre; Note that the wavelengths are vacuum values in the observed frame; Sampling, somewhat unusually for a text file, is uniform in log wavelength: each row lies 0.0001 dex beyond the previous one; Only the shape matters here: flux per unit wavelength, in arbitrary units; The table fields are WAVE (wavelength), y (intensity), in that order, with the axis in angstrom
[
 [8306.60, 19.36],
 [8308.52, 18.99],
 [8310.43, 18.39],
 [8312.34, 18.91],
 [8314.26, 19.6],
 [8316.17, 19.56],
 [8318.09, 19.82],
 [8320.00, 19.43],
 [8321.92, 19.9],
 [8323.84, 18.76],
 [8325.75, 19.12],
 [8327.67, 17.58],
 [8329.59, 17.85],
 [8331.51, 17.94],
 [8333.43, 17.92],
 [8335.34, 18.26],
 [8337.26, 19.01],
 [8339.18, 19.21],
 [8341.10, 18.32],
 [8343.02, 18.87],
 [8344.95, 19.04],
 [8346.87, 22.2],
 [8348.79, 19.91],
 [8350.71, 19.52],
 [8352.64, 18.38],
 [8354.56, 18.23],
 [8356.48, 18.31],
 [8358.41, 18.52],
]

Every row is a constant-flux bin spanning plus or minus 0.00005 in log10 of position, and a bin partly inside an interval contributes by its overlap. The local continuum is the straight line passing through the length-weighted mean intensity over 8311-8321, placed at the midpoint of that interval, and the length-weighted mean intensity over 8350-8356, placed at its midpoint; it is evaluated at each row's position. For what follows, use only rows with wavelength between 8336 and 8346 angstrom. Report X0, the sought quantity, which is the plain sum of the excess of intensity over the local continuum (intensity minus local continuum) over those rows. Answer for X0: 0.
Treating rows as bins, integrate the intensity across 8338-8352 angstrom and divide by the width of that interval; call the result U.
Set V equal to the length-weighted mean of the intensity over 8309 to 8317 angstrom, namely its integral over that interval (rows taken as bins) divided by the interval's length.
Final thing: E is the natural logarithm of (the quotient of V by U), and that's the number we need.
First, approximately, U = 19.5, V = 19.1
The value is -0.022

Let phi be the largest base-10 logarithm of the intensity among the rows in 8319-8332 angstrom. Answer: 1.30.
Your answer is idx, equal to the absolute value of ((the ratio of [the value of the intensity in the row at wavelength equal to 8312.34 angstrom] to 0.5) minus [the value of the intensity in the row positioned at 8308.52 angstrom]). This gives 18.8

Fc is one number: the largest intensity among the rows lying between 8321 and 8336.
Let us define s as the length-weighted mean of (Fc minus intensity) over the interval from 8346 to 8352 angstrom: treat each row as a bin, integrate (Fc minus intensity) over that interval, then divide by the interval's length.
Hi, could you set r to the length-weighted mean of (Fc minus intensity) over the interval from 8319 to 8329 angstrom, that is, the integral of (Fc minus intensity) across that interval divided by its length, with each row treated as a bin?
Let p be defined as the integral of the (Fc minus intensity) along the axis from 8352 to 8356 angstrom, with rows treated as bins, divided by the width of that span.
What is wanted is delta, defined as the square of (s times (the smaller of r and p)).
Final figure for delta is 0.24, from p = 1.60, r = 0.98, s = -0.5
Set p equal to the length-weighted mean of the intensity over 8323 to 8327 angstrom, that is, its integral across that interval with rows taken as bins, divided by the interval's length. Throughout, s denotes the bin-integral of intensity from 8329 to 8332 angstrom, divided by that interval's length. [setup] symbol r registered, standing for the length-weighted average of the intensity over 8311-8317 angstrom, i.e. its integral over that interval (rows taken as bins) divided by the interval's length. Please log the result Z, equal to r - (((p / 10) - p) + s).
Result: 18.4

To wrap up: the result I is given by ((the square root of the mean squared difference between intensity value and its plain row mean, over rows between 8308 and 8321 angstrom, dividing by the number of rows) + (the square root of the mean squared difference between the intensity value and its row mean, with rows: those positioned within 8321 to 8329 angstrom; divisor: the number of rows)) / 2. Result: 0.65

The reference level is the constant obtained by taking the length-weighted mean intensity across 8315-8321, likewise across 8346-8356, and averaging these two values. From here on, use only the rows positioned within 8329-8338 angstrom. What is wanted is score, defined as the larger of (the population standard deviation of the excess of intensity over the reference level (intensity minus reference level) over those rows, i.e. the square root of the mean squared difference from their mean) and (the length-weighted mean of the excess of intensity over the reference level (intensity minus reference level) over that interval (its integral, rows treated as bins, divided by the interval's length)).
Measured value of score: 0.43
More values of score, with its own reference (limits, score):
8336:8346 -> 0.30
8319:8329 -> 0.78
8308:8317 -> 0.45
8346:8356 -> 1.43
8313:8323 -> 0.17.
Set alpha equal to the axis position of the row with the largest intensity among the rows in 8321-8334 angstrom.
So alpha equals 8321.92 angstrom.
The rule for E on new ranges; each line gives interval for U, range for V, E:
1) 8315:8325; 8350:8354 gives -0.035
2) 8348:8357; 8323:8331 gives -0.031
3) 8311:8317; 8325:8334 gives -0.067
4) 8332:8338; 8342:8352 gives 0.077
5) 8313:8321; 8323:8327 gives -0.036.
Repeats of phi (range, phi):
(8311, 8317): 1.29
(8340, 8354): 1.35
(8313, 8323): 1.30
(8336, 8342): 1.28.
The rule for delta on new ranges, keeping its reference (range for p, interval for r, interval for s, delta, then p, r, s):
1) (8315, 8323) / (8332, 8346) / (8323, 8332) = 0.15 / 0.24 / 1.24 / 1.6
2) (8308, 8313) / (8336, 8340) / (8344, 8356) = 0.12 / 1.17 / 0.86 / 0.4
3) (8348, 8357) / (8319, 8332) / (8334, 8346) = 1.31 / 1.02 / 1.22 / 1.1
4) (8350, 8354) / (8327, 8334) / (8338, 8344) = 1.33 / 1.06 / 2.07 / 1.1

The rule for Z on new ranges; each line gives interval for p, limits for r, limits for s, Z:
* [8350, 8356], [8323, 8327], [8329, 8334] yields 17.8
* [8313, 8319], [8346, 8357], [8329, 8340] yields 18.7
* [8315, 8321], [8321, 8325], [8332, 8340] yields 18.4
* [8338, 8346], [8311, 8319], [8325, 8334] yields 18.4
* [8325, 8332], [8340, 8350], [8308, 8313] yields 17.2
